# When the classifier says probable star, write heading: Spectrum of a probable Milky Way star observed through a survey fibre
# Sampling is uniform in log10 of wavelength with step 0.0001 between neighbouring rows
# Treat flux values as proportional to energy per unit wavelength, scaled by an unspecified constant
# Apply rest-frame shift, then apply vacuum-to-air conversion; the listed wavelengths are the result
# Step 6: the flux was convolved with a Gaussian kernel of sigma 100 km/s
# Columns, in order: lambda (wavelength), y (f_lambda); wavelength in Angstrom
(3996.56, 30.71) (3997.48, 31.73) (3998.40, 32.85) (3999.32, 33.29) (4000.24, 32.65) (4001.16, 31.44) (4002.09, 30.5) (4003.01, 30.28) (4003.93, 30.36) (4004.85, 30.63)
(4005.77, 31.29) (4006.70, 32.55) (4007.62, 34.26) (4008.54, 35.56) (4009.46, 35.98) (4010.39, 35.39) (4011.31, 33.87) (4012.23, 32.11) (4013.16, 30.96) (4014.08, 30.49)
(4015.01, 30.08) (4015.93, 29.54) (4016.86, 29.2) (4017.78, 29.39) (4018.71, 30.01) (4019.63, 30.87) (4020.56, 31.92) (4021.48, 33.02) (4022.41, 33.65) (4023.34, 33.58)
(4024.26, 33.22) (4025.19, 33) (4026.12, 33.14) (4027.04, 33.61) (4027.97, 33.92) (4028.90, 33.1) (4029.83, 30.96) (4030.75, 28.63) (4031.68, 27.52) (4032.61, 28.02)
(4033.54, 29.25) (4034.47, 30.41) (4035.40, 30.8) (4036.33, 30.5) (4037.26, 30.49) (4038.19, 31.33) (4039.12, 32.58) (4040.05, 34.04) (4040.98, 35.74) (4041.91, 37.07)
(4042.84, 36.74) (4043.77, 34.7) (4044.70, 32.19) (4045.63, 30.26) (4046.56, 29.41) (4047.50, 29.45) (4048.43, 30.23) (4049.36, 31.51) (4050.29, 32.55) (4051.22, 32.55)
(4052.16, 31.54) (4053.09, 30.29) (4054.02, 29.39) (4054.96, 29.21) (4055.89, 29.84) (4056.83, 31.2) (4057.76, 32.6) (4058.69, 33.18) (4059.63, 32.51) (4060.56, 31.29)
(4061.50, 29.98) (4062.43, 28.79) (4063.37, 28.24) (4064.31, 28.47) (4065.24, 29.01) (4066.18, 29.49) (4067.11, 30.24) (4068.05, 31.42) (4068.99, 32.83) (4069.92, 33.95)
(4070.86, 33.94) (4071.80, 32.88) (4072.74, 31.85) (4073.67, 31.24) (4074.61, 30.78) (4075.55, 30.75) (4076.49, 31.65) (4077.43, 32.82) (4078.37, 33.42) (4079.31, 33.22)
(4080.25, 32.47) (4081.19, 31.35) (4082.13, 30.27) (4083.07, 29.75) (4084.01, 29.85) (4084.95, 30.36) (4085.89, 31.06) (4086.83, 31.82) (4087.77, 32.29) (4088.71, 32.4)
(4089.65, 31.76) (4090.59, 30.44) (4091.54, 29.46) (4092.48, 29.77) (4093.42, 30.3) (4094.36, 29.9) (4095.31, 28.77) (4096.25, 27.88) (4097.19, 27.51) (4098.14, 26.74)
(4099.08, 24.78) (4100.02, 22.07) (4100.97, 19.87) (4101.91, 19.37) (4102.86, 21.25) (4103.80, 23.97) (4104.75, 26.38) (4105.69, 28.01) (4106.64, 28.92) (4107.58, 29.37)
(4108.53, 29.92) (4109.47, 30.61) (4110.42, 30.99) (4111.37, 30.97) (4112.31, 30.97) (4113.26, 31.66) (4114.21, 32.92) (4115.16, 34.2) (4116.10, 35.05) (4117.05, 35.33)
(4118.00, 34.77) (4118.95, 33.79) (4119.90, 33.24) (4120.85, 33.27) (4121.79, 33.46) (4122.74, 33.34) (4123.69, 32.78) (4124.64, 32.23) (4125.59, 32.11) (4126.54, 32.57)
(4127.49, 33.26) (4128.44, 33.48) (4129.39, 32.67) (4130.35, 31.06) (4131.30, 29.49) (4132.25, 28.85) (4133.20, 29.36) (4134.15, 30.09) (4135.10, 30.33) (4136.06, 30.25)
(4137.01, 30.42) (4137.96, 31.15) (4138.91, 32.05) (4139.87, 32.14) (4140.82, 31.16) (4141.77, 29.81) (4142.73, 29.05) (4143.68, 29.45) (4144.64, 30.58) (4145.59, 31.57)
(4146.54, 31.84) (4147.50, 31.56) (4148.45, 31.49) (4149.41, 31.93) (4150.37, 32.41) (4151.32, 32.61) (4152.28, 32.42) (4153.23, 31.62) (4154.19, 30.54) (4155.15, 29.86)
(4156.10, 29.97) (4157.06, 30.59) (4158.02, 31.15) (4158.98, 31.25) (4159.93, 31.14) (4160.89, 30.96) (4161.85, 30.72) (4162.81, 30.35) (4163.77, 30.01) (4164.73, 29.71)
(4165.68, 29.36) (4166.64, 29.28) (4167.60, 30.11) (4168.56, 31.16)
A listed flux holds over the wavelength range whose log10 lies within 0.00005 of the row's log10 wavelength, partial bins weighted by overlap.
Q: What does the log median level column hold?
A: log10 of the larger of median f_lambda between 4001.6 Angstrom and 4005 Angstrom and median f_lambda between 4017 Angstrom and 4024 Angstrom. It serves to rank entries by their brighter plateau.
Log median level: 1.50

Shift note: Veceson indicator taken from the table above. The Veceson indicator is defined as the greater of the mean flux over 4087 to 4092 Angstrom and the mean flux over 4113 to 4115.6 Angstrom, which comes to 32.9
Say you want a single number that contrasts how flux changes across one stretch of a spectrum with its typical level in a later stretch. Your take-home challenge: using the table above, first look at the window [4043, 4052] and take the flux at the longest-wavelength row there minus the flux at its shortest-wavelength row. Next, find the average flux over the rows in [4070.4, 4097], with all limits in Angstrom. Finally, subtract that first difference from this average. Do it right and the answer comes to 33.3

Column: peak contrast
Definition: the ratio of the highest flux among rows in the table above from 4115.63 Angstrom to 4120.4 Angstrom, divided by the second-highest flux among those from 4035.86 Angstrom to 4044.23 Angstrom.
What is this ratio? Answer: 0.96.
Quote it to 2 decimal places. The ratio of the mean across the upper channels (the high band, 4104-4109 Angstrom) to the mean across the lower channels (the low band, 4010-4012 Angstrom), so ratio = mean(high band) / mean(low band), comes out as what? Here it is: 0.82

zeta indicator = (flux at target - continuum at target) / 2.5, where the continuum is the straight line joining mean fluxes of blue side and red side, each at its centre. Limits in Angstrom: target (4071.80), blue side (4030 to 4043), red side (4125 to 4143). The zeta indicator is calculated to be 0.6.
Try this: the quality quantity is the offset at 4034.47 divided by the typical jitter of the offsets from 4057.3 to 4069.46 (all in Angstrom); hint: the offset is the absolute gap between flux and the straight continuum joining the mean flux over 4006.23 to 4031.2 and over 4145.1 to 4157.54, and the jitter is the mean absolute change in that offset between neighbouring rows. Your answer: 2.7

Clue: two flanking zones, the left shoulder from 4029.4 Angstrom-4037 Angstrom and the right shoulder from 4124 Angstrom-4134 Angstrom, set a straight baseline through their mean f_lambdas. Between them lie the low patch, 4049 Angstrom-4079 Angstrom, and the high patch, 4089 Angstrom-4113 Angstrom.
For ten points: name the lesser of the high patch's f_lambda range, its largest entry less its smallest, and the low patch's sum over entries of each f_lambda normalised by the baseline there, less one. 1.14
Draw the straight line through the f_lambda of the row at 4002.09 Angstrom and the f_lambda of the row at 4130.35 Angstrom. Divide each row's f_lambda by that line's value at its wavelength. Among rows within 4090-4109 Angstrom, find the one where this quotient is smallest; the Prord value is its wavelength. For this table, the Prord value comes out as 4101.91 Angstrom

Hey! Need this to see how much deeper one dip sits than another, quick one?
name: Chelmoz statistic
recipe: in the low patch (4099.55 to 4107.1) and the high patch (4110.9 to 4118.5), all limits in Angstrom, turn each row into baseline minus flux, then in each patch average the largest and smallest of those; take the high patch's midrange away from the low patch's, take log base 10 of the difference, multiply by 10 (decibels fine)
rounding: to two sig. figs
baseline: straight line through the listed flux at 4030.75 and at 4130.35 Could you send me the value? 9.4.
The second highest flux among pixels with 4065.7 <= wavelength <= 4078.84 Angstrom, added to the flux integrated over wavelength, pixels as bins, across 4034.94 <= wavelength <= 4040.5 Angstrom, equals 210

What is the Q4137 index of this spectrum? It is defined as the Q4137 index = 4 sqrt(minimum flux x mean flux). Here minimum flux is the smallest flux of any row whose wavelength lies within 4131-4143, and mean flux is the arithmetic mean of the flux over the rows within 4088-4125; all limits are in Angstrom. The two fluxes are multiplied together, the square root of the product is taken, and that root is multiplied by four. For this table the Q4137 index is 117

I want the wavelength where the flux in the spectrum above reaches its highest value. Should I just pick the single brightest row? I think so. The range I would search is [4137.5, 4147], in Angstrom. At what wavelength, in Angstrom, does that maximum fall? 4139.87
